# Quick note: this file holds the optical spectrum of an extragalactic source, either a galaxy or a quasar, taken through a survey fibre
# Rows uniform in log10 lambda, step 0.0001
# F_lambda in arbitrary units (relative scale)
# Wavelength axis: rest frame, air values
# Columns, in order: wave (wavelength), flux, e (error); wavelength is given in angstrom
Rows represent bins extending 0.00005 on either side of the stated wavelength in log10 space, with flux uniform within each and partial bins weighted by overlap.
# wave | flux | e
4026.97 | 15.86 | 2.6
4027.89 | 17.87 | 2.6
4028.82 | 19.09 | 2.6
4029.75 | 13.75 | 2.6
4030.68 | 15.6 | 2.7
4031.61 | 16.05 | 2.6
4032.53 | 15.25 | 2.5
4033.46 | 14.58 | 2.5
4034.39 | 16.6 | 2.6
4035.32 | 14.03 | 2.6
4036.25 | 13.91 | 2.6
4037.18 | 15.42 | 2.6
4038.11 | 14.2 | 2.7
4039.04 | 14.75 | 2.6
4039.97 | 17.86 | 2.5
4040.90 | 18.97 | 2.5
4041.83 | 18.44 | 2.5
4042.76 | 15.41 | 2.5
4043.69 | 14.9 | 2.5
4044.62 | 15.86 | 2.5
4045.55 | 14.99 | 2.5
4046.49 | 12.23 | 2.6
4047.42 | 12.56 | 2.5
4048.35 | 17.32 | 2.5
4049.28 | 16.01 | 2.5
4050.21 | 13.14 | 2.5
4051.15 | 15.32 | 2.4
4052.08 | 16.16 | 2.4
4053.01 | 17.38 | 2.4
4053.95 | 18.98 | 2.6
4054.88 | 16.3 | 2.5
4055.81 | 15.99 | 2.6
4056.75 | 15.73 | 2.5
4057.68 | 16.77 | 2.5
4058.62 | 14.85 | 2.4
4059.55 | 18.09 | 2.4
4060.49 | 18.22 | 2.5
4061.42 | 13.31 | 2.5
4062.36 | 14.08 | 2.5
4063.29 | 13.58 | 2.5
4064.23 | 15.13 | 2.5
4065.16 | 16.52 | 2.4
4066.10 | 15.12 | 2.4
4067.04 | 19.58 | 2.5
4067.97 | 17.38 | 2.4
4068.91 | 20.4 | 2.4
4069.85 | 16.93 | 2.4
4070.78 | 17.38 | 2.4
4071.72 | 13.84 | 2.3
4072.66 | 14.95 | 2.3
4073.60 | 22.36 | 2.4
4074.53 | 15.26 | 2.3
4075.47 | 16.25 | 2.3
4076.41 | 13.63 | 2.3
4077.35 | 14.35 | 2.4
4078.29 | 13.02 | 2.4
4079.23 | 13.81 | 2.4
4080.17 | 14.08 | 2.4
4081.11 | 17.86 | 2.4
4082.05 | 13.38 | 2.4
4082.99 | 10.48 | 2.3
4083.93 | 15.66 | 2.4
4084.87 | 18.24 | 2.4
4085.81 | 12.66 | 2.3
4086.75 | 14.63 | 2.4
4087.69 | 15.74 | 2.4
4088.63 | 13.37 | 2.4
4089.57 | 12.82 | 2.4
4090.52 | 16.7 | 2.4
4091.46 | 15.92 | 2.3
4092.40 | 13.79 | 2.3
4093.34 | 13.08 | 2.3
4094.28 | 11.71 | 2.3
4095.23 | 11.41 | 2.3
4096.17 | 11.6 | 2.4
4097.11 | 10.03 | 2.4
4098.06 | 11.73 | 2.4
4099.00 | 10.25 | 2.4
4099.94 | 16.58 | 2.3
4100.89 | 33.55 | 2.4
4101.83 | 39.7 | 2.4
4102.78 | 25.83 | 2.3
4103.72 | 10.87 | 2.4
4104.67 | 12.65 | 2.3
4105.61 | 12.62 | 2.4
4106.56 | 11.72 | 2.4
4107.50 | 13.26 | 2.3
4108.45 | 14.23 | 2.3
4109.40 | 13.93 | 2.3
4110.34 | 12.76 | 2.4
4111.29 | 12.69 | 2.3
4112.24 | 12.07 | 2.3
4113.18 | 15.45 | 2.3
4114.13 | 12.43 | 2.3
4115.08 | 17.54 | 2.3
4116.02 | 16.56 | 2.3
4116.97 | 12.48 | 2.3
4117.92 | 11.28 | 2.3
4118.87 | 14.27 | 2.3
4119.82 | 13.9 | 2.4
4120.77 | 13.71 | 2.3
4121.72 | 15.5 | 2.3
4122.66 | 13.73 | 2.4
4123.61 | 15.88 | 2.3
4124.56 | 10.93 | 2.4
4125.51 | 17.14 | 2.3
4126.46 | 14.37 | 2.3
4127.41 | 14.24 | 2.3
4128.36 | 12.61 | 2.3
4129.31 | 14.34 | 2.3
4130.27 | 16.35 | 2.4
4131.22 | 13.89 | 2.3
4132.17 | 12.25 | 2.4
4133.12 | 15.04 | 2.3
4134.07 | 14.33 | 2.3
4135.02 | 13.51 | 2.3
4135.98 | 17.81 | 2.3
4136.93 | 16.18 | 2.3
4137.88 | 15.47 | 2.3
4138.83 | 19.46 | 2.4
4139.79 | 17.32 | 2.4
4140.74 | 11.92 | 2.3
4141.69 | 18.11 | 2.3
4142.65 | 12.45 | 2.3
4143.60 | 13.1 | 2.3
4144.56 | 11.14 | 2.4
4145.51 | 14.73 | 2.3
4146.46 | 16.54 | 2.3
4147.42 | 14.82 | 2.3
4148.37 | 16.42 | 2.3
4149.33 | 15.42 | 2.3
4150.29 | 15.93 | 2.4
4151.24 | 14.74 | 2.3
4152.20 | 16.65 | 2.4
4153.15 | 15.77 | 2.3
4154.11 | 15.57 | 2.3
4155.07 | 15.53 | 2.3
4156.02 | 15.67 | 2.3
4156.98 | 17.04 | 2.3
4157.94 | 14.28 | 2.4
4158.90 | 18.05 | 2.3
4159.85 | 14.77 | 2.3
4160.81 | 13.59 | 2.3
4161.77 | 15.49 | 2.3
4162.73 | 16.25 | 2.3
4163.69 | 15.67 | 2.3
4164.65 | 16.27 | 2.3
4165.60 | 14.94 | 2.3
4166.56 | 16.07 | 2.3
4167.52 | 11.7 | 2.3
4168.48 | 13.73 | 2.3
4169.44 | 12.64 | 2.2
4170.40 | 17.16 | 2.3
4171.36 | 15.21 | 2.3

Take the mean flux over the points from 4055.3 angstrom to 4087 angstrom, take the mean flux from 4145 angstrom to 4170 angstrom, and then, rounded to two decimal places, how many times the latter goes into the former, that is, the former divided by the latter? 1.02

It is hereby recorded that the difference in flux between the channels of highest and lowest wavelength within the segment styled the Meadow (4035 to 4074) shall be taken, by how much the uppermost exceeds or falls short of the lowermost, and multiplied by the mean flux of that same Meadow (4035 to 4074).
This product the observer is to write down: 134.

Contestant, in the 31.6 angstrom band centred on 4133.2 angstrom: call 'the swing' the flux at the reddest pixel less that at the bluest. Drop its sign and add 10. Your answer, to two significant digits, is 15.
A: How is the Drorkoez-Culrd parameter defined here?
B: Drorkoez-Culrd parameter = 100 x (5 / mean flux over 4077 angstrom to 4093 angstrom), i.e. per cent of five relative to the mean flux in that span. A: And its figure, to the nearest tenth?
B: 34.5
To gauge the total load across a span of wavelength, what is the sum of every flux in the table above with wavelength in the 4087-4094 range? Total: 101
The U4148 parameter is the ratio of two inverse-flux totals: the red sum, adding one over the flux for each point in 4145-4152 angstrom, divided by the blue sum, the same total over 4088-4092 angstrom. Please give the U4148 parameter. 1.6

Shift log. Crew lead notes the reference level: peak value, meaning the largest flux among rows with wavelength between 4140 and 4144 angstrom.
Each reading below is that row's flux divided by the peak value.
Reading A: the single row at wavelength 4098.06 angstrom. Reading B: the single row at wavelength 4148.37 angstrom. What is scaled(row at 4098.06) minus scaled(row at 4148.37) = -0.26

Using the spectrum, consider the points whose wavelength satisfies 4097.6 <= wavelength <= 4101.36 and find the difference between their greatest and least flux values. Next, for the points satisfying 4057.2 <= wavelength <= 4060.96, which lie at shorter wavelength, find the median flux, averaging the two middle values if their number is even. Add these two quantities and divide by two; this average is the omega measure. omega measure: 20.4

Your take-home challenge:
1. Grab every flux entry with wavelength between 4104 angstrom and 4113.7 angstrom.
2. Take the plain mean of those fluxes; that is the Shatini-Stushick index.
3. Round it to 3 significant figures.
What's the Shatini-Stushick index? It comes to 13.1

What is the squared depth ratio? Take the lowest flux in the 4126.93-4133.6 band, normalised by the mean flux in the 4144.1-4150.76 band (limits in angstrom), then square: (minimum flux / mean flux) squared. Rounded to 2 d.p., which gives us 0.67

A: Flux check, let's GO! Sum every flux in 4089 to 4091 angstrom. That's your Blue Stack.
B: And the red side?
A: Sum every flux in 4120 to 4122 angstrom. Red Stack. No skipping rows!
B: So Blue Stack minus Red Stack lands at 0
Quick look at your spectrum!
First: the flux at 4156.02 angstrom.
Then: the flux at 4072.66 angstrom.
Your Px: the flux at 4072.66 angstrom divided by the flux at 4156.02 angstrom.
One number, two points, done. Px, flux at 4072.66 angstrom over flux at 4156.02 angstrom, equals 0.95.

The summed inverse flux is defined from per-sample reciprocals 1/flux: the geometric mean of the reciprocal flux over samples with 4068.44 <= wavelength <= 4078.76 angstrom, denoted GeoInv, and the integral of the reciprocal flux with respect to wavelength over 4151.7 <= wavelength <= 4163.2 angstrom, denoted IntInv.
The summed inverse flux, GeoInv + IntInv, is 0.80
